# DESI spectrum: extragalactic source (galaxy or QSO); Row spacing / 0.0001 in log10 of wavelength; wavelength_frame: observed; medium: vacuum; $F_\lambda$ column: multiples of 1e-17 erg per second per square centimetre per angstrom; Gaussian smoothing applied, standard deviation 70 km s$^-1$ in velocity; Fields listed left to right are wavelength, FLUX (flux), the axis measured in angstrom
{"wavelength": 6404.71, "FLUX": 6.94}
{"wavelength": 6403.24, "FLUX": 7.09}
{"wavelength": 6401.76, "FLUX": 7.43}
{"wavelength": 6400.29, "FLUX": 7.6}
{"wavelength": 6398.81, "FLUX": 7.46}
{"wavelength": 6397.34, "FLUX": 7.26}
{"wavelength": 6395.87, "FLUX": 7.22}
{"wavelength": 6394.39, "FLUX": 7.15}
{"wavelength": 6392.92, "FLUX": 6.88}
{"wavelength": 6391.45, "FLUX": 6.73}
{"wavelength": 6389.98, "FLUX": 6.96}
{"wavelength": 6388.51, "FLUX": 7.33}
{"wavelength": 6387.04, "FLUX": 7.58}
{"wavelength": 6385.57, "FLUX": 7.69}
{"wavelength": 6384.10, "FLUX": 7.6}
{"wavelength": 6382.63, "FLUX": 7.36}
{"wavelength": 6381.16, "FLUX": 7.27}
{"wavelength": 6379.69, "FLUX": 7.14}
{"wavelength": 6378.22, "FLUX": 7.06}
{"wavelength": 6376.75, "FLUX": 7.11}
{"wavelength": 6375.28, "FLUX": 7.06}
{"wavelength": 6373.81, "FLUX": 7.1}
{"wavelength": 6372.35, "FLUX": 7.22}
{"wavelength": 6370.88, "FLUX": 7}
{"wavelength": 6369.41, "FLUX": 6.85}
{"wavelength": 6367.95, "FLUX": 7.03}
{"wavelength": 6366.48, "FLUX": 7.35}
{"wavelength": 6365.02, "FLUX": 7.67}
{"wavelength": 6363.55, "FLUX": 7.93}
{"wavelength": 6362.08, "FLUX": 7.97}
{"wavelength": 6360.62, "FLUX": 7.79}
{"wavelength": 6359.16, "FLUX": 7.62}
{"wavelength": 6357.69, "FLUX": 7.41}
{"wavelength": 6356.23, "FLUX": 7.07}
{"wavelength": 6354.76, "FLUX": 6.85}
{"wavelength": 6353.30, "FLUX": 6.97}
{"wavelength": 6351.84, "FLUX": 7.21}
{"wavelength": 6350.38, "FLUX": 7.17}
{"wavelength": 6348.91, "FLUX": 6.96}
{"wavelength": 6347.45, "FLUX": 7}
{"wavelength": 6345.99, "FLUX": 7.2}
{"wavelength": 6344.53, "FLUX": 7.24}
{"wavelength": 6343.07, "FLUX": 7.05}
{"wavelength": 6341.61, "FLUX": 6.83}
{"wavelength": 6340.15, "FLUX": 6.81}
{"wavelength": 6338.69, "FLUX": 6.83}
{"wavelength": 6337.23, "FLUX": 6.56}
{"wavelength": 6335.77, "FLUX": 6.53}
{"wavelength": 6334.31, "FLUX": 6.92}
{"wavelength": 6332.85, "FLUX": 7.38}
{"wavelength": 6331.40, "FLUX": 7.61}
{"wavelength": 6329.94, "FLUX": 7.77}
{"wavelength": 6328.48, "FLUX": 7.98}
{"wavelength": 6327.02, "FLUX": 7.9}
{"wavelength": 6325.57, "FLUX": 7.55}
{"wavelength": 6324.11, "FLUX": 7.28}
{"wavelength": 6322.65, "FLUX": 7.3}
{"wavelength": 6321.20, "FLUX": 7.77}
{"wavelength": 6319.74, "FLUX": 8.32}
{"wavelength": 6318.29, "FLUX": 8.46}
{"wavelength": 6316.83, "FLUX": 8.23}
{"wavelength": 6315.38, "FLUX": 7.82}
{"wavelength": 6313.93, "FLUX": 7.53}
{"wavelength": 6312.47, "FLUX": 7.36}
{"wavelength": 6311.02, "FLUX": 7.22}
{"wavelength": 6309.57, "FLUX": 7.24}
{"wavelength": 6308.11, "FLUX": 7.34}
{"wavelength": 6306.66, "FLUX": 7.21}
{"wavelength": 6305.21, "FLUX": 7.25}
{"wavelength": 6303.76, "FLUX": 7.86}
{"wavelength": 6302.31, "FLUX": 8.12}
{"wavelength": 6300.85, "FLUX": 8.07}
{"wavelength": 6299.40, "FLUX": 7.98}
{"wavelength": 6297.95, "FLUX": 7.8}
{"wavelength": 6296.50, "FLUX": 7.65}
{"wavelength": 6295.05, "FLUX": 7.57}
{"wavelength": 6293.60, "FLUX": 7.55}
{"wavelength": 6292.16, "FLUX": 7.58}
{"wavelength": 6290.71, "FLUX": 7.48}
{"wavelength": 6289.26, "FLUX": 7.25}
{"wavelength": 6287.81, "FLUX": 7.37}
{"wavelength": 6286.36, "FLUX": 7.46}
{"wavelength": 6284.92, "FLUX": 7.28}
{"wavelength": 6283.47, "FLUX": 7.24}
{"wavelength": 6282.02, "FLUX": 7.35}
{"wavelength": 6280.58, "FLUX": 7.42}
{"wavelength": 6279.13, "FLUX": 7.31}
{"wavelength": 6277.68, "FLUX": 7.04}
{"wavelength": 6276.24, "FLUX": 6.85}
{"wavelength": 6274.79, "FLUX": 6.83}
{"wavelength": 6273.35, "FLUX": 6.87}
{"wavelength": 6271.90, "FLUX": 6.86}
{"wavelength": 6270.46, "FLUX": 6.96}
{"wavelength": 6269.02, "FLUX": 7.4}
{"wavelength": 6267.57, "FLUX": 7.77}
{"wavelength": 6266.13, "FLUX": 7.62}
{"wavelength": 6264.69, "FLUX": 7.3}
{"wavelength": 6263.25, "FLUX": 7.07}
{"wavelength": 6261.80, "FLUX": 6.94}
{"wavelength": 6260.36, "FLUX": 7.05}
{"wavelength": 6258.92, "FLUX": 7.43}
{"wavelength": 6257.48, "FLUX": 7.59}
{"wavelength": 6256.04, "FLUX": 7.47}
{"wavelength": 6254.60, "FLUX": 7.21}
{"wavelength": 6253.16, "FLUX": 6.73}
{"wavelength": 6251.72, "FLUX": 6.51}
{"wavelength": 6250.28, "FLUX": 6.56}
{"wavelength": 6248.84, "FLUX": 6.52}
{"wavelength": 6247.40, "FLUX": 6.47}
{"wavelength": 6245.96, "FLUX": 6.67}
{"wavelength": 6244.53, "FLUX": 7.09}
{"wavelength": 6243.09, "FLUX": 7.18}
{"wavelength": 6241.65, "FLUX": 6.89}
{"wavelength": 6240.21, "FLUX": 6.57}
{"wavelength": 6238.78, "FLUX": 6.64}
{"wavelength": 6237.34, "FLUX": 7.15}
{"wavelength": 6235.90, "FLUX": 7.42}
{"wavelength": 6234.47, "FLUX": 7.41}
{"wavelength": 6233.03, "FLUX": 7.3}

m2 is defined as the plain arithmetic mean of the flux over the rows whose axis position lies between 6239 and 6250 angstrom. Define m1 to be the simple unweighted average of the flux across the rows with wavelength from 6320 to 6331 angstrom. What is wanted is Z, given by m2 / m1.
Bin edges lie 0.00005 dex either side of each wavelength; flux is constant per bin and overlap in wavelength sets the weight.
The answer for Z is 0.88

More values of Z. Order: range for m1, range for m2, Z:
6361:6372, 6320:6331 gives 1.03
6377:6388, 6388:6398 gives 0.96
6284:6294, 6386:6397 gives 0.96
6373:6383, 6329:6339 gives 0.99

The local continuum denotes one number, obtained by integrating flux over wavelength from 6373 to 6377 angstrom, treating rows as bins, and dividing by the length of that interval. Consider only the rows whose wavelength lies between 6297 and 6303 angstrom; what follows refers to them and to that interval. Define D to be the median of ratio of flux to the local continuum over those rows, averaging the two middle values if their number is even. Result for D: 1.13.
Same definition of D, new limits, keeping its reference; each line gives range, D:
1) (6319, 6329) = 1.09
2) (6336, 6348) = 0.97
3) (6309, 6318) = 1.05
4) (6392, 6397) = 1.01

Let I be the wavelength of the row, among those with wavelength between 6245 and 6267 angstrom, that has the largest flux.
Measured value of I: 6266.13 angstrom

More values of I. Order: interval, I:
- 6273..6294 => 6292.16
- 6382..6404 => 6385.57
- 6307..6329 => 6318.29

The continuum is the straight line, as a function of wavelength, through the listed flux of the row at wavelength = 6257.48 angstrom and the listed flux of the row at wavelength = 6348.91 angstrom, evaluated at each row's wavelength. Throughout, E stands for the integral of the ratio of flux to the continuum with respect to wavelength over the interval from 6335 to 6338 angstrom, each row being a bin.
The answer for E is 2.79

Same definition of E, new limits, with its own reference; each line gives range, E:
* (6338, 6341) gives 2.91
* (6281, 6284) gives 2.96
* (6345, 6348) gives 3.06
